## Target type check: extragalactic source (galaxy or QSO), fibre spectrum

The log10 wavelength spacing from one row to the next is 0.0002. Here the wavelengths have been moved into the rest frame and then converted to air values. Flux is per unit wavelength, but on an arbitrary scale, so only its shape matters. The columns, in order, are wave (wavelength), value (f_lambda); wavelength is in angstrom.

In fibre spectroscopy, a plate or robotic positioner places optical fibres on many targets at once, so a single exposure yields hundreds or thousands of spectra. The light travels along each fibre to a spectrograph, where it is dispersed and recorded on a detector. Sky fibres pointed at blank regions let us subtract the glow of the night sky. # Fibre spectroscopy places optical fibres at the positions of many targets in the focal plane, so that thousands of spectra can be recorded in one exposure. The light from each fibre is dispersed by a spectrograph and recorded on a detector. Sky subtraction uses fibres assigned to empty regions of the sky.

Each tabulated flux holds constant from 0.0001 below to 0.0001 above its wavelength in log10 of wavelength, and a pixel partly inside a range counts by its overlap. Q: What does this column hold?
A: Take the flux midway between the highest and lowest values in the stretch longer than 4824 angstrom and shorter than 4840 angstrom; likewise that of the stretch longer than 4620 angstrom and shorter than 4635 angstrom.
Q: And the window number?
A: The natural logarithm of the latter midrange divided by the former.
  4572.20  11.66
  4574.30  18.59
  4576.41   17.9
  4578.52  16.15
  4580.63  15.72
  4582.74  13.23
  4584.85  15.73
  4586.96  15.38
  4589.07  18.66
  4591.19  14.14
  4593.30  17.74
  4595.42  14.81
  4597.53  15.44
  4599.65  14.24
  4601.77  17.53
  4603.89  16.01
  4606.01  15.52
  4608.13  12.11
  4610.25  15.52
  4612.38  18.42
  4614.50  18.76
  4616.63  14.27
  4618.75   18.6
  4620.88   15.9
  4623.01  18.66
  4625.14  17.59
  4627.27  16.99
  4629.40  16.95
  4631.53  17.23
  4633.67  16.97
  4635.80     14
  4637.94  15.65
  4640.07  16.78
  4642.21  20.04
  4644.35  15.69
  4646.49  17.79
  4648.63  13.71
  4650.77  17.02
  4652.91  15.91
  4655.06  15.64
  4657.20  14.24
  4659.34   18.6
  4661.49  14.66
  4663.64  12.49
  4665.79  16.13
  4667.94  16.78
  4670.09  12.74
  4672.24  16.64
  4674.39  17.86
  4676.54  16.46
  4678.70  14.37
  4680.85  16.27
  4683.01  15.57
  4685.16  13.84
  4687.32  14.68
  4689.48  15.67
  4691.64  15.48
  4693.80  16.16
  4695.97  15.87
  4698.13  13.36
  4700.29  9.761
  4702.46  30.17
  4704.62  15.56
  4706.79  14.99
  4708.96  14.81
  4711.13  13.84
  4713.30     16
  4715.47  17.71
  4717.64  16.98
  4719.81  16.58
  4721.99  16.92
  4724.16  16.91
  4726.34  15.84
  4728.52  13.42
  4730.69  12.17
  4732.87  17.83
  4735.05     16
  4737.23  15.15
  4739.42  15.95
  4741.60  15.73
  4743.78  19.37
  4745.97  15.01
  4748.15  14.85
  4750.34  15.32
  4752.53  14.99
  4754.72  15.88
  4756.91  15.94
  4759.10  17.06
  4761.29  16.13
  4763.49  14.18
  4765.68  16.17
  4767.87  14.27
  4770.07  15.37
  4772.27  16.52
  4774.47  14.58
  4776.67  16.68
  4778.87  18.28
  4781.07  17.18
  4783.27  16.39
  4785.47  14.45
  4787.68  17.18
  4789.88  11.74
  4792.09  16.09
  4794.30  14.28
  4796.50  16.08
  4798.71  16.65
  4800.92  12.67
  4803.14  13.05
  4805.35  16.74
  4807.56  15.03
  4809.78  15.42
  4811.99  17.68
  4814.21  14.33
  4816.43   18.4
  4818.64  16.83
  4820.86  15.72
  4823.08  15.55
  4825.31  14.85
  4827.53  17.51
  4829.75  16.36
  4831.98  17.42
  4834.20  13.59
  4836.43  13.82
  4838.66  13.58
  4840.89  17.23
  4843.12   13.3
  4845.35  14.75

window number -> 0.11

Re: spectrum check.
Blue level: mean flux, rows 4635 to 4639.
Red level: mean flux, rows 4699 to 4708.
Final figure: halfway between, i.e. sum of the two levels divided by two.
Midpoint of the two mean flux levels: 16.2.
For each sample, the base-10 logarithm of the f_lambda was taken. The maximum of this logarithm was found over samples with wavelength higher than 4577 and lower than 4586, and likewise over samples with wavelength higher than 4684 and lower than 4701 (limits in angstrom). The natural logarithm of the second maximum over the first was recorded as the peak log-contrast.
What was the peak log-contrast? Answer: 0.00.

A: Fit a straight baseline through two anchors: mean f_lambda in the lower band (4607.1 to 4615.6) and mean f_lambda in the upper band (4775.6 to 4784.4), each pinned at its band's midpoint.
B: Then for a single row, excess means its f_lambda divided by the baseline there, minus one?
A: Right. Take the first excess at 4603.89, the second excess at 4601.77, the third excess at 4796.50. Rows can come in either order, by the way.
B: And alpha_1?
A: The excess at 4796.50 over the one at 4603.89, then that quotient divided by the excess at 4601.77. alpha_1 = 83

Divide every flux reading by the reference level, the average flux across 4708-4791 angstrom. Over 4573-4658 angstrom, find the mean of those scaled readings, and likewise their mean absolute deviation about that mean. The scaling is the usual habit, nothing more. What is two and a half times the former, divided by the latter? 28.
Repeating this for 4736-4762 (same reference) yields 51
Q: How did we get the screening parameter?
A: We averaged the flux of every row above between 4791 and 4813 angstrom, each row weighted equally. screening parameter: 15.4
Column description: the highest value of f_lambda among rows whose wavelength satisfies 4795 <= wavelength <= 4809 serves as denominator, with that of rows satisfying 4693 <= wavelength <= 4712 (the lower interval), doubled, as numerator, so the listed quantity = 3.6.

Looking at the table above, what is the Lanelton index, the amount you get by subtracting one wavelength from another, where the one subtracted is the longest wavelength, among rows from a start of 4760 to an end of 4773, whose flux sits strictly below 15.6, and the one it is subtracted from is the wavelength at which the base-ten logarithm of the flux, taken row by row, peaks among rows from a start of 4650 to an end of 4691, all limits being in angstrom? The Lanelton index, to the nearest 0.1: -110.7 angstrom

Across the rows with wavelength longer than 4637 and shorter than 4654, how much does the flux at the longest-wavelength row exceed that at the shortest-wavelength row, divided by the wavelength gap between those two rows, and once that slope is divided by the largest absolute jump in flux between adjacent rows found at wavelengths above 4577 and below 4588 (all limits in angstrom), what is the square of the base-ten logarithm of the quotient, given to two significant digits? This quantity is 4.7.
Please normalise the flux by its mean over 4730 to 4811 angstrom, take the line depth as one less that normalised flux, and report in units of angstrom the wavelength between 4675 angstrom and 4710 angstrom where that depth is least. 4702.46 angstrom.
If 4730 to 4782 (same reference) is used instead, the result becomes 4743.78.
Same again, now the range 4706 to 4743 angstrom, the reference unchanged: 4732.87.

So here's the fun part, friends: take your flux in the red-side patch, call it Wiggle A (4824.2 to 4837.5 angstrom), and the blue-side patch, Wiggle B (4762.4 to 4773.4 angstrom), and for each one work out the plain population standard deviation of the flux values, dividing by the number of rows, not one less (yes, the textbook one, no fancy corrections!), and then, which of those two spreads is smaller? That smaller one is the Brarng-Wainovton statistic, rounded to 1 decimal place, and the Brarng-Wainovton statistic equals 1.0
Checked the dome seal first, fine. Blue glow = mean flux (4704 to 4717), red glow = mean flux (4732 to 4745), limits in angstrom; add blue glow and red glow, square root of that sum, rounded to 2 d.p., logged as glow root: 5.67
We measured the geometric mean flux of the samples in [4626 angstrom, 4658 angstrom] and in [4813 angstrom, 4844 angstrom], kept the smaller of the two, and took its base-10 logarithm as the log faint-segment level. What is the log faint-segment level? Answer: 1.19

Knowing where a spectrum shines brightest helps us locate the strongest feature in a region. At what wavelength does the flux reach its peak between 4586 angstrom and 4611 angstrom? 4589.07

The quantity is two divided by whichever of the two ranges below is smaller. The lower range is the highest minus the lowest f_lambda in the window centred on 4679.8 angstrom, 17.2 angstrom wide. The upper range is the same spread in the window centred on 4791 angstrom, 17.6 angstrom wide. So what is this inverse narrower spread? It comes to 0.498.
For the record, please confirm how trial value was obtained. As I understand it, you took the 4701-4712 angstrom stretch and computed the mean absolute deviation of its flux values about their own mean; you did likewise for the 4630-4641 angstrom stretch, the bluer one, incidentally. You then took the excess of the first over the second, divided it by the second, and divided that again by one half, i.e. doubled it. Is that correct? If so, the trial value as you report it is 7.5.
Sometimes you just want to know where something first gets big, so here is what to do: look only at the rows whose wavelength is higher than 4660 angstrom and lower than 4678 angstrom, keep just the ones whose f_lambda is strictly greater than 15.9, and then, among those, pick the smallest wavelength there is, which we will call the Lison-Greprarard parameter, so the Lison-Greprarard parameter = 4665.79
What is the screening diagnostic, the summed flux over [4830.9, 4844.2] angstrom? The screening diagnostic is 89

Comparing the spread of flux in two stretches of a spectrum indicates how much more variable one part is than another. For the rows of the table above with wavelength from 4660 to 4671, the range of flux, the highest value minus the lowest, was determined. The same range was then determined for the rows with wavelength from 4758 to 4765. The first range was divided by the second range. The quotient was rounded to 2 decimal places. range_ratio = 1.49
